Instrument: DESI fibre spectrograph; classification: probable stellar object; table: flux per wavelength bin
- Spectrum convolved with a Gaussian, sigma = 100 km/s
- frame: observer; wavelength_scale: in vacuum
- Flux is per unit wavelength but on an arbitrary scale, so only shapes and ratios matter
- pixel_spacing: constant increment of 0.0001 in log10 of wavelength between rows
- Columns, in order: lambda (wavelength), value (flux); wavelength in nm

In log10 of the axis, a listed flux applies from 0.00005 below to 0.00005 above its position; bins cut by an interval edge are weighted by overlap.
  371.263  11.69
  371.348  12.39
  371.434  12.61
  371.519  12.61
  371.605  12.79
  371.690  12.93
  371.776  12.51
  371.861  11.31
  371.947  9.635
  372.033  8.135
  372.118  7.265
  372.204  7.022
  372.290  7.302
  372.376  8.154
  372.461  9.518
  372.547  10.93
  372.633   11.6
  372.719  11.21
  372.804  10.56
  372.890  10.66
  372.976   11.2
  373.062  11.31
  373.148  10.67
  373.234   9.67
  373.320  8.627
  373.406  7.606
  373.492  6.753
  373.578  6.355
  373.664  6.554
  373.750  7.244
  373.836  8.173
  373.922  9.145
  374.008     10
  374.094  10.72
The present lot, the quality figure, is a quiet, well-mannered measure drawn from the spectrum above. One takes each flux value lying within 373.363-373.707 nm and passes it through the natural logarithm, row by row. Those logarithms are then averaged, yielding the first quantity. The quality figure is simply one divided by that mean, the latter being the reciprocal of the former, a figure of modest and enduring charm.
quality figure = 0.52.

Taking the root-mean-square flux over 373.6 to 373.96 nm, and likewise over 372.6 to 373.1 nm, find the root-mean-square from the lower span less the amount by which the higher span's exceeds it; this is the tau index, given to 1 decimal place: 14.4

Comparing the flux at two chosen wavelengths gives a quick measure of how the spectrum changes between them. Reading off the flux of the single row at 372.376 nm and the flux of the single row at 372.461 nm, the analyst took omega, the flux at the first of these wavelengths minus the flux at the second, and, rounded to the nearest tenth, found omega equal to -1.4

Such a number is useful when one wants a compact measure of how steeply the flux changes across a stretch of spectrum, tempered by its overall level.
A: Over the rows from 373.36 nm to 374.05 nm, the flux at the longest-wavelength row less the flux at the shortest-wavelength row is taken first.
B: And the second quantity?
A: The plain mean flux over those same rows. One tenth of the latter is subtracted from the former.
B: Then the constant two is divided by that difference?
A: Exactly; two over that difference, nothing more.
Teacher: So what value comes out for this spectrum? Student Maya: 1.2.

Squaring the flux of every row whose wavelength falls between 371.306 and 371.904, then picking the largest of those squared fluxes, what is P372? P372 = 167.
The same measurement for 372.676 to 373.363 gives 128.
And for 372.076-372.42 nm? 66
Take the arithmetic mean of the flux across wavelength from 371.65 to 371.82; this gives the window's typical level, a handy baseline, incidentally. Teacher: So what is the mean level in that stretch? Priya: 13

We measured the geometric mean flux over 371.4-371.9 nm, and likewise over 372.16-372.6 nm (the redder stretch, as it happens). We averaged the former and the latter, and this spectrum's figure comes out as 10.5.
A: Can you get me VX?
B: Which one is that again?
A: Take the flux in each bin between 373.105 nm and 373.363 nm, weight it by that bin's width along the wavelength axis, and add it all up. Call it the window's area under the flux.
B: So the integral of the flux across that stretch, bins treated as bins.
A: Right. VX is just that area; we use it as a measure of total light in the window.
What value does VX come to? 2.49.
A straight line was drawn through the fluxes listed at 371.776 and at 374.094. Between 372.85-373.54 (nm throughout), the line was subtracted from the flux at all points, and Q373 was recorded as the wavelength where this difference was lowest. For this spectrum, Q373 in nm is 373.492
